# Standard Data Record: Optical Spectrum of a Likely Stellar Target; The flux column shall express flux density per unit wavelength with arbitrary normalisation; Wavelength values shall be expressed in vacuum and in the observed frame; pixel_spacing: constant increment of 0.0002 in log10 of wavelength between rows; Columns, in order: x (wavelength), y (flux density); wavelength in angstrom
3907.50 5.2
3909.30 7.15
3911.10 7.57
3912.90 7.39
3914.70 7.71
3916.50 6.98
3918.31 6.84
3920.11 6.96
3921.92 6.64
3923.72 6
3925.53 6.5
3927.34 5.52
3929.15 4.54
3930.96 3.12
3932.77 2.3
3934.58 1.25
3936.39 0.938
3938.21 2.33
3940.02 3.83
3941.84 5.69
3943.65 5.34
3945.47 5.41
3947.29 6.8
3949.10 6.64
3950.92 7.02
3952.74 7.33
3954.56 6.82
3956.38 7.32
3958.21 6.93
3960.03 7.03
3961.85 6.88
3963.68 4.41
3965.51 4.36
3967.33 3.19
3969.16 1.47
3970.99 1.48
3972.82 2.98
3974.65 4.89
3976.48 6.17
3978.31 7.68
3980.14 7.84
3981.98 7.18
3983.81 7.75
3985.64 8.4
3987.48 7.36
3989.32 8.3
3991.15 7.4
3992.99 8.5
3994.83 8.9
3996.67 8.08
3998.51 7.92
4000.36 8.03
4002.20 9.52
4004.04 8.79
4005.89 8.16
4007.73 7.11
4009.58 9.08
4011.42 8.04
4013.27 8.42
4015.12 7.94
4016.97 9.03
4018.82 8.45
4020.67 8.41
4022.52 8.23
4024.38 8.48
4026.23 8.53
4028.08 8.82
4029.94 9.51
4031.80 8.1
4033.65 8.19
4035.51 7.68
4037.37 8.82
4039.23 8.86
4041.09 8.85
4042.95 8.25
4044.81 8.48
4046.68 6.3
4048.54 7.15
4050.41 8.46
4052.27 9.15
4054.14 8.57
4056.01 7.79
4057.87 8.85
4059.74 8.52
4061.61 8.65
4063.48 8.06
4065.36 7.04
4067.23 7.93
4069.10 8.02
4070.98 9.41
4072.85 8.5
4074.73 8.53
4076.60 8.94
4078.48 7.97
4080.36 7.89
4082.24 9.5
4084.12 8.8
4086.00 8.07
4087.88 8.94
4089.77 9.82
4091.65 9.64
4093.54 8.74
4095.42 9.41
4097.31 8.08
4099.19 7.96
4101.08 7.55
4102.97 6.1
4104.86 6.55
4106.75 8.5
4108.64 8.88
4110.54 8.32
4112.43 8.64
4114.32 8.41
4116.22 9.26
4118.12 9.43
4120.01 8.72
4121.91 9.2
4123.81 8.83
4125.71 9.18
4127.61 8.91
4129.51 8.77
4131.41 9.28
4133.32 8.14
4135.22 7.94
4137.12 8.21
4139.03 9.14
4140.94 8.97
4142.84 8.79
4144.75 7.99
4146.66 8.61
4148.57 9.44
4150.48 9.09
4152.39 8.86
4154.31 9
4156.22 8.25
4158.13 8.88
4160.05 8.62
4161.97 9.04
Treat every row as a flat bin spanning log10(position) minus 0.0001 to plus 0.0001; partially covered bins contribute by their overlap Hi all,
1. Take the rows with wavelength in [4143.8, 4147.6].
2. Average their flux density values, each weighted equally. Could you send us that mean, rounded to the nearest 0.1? 8.3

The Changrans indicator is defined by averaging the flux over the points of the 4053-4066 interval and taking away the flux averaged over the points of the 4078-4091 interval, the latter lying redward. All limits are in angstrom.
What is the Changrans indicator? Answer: -0.5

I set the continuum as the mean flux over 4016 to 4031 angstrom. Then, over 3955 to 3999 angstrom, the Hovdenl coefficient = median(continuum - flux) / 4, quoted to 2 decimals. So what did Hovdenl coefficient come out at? 0.36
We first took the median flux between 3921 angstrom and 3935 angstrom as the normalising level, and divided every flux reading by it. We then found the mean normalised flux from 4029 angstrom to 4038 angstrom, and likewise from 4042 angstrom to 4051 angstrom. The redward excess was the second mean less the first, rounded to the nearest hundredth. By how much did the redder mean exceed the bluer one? -0.15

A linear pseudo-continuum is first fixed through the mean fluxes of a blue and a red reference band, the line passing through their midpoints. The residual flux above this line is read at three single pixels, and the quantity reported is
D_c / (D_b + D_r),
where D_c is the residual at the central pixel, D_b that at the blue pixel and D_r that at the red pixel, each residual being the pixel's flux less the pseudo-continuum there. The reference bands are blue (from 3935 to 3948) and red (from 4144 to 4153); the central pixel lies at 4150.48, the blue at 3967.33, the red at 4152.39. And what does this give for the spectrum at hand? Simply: -0.1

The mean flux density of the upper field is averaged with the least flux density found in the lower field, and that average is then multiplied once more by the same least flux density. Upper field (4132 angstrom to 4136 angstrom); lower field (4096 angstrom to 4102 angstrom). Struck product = 59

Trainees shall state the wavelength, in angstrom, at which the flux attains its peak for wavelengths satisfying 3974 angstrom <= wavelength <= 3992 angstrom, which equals 3985.64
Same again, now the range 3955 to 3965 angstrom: 3956.38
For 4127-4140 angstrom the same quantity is 4131.41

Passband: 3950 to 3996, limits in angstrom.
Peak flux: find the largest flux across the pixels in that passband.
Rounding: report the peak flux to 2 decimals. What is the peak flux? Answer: 8.90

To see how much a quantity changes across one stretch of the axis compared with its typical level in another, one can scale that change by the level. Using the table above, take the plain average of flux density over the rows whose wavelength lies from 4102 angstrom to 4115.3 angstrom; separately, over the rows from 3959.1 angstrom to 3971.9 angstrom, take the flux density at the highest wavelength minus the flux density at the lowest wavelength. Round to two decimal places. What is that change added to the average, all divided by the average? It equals 0.30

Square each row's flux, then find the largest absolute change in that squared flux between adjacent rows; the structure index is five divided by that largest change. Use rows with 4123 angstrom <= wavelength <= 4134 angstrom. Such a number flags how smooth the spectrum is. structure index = 0.25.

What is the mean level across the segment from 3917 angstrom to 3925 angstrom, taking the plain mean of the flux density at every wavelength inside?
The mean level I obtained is 6.6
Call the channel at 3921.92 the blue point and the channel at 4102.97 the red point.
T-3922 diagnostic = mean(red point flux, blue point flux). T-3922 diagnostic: 6.37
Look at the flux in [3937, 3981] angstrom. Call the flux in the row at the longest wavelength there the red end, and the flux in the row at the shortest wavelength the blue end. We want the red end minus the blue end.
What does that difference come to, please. 5.5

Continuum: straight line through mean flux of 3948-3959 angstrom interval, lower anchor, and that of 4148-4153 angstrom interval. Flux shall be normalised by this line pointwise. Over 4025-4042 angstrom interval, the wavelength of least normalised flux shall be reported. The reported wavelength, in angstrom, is 4035.51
